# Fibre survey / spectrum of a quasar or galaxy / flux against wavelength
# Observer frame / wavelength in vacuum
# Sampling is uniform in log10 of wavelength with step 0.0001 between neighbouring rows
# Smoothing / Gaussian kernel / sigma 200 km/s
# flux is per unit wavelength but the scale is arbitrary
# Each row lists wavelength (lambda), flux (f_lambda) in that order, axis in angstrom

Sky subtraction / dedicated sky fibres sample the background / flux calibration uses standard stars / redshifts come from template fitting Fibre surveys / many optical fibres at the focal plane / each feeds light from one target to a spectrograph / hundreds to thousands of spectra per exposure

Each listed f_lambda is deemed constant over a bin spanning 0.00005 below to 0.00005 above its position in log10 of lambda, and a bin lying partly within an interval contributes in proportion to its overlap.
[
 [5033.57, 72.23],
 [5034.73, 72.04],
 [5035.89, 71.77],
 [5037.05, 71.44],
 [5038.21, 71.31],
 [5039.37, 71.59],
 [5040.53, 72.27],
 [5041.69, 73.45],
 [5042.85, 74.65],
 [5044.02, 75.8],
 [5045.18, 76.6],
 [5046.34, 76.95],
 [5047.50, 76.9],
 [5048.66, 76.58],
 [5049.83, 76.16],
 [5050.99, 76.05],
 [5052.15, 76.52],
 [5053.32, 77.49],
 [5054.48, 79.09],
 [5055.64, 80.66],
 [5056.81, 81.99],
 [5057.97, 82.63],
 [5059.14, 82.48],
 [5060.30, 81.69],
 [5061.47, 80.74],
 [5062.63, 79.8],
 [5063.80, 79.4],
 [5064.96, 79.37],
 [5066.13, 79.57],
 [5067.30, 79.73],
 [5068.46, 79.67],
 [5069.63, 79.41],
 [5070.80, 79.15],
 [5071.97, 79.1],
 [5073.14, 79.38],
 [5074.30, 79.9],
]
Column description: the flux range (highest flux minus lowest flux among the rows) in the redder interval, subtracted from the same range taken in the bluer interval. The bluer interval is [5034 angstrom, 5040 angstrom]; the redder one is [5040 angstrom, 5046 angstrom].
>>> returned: -3.6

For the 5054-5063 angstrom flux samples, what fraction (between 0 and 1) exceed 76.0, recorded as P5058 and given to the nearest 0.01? 1.00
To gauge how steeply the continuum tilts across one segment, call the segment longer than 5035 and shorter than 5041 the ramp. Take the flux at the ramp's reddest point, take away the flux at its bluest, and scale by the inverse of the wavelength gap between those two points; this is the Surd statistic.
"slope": 0.1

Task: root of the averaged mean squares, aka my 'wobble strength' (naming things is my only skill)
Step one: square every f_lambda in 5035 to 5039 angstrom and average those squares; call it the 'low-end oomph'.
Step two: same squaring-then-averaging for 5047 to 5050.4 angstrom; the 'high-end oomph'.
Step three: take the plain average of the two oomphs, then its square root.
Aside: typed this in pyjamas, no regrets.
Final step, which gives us 74.1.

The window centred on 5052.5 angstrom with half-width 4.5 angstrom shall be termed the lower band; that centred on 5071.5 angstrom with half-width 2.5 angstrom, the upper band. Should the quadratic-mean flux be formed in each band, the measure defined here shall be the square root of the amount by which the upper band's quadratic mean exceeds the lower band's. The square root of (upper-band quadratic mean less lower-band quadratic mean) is 1.1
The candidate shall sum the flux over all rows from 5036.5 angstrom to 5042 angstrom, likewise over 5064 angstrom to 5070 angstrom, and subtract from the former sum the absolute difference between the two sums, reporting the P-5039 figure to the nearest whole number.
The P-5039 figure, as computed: 322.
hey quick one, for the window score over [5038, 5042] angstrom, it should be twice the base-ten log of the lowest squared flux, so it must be 7.41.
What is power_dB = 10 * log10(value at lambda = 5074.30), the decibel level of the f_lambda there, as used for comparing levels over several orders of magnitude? 19.0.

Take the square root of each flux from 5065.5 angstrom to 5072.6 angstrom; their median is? 8.92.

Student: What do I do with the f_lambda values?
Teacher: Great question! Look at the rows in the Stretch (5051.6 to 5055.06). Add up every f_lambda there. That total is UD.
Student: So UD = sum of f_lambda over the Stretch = 233.1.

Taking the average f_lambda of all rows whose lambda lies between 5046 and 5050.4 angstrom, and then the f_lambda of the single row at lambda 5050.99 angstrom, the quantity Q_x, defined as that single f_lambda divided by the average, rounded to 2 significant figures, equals 0.99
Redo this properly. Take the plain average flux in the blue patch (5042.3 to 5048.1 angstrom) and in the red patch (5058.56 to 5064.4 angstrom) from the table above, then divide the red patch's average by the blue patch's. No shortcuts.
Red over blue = 1.06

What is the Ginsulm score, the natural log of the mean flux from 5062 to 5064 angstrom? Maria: 4.38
